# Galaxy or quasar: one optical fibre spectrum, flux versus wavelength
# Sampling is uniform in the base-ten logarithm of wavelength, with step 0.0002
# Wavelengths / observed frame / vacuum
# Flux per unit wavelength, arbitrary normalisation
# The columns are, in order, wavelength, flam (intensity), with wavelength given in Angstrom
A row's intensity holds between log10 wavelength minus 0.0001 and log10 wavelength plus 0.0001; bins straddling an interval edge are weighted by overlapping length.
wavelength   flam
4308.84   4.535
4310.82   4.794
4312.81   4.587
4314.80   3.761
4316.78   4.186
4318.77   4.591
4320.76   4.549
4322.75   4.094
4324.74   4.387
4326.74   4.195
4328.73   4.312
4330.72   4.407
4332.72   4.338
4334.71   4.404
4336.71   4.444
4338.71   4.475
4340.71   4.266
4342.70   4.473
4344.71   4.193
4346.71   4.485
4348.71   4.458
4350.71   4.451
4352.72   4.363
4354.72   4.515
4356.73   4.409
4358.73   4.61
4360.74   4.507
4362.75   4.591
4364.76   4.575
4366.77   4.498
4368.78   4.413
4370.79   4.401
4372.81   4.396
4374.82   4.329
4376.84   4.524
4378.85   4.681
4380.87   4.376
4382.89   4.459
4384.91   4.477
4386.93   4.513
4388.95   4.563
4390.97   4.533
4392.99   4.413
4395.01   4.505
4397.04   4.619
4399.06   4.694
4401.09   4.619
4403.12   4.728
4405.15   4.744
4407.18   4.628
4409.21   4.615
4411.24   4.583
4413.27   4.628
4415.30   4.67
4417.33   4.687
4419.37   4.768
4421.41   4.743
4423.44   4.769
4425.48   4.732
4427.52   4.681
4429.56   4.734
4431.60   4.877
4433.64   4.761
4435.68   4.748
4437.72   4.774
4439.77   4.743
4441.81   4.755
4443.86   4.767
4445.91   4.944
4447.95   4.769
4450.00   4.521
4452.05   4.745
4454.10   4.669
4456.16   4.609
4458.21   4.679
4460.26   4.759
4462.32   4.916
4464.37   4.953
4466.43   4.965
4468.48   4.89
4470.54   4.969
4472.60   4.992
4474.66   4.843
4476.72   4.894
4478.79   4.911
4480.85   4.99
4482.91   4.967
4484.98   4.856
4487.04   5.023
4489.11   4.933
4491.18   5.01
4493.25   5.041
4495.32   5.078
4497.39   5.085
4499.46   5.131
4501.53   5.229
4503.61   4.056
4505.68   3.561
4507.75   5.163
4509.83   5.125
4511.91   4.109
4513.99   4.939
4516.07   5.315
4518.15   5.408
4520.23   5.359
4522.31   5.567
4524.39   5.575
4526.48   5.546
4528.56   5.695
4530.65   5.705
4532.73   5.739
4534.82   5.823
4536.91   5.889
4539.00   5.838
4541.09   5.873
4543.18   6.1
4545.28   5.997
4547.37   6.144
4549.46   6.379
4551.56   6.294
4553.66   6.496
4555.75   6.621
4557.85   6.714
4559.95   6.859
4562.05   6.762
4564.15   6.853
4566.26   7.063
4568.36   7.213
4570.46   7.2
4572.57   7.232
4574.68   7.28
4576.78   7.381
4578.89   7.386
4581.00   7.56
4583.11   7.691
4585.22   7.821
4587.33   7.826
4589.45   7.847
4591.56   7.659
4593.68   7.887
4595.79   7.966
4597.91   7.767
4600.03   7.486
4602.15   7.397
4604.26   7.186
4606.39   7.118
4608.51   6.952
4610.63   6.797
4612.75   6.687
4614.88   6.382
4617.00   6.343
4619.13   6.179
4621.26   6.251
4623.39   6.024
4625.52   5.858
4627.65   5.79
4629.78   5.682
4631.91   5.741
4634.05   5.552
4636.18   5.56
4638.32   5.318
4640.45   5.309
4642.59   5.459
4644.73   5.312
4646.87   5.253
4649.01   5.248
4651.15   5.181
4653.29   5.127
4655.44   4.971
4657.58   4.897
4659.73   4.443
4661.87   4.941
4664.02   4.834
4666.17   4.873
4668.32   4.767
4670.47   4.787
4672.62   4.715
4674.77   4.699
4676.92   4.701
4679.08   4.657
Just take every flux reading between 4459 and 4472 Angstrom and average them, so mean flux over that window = 4.91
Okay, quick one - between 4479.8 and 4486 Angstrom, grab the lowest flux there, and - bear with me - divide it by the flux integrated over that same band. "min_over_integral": 0.159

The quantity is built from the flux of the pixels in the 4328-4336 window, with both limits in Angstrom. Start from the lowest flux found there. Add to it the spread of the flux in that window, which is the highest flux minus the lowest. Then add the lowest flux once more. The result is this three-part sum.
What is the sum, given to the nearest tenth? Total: 8.7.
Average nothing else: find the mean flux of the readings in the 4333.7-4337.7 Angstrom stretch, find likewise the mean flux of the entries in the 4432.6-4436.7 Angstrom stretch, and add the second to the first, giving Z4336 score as 9.2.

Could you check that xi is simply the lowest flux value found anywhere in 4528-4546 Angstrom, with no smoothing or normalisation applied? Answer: 5.695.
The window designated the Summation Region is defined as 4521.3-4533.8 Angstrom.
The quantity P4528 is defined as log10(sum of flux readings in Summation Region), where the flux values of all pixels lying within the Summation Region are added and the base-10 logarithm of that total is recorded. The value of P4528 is 1.53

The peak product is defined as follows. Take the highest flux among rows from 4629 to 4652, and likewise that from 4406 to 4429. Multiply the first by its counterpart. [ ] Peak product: 27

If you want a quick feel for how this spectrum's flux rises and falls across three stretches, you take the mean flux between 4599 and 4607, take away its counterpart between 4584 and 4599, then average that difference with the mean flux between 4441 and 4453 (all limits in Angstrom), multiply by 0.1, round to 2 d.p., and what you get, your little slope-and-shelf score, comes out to 0.21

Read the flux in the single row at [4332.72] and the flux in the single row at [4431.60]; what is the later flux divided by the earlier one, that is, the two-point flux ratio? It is 1.12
